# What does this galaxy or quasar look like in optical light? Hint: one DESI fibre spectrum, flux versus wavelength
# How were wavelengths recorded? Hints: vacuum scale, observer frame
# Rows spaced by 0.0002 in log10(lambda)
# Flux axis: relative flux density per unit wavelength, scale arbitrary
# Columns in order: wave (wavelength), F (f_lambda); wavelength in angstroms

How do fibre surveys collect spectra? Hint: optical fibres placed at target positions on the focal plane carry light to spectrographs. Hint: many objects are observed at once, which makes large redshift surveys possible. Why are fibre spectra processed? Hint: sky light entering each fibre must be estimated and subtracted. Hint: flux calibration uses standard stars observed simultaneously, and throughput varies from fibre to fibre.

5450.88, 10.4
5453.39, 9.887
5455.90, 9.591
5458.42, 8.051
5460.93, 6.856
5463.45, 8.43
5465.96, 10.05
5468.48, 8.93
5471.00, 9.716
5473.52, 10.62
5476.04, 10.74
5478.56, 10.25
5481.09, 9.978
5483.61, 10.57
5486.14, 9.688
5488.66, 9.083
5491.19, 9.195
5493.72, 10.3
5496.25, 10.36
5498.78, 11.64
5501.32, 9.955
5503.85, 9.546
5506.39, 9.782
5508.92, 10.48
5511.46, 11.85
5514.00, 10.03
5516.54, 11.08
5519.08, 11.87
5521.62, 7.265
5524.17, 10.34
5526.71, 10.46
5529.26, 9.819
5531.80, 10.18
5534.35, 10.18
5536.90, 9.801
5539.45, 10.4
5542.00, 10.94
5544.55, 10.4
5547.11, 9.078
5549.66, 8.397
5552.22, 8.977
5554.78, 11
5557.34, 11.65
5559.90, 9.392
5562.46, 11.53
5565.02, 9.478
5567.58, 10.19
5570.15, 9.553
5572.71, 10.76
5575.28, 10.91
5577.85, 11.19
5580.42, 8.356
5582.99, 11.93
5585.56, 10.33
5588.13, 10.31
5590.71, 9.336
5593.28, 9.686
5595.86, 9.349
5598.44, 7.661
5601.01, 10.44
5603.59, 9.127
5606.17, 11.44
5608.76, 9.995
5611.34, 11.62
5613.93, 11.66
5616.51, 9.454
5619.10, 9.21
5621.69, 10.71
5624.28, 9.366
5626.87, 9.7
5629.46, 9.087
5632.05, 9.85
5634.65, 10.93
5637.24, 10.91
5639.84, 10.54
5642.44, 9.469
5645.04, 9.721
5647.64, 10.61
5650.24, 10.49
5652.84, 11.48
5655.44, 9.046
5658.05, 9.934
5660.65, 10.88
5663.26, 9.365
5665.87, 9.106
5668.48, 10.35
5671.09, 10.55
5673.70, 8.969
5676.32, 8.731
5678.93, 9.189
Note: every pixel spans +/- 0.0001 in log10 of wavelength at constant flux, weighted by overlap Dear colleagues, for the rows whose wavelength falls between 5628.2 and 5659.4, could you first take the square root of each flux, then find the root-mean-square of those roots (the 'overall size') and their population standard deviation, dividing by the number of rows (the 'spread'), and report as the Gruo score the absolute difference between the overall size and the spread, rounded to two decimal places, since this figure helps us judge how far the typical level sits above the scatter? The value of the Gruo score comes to 3.07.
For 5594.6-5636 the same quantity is 2.99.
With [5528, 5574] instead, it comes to 3.04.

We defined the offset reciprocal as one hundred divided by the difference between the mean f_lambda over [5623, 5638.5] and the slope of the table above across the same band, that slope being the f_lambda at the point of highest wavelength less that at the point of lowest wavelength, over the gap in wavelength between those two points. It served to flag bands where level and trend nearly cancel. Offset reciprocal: 10.1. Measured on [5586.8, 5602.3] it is 10.6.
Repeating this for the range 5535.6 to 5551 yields 10.1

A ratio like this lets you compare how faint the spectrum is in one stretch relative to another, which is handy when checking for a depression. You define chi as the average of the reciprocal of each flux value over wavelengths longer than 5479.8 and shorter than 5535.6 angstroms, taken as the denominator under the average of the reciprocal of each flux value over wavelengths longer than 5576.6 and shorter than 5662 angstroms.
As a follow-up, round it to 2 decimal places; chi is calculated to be 1.00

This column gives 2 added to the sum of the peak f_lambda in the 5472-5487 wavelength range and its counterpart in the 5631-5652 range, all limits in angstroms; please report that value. 23.7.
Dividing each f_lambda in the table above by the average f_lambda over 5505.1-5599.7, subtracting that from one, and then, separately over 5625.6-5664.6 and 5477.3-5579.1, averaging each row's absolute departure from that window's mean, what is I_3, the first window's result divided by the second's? 0.92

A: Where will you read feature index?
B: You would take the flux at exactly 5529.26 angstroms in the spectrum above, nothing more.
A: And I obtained 9.819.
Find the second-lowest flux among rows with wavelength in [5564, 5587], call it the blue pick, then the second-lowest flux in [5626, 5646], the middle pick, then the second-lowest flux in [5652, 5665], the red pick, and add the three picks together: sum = 28.3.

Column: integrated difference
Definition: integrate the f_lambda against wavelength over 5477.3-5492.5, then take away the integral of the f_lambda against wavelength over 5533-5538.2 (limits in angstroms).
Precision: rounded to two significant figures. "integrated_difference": 97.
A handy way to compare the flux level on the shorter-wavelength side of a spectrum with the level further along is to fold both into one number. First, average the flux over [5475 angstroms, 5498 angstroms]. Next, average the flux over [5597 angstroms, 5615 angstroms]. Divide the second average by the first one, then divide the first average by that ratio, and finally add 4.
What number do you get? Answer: 13.8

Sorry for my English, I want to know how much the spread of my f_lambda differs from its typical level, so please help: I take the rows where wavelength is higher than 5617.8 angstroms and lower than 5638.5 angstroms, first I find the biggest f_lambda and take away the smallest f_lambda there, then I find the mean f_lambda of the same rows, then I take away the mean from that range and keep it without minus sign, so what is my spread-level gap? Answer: 8.1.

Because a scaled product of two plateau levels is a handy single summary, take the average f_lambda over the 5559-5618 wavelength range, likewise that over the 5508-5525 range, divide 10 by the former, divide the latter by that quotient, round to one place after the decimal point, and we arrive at 10.6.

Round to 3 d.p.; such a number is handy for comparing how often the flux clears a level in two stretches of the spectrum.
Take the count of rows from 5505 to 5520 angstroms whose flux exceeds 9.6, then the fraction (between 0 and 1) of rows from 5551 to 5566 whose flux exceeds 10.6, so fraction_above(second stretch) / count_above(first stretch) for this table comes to 0.083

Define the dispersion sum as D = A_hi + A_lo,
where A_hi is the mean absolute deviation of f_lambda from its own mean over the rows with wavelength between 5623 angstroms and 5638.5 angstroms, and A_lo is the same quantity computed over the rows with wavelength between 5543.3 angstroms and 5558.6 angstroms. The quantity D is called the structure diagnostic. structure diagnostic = 1.73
